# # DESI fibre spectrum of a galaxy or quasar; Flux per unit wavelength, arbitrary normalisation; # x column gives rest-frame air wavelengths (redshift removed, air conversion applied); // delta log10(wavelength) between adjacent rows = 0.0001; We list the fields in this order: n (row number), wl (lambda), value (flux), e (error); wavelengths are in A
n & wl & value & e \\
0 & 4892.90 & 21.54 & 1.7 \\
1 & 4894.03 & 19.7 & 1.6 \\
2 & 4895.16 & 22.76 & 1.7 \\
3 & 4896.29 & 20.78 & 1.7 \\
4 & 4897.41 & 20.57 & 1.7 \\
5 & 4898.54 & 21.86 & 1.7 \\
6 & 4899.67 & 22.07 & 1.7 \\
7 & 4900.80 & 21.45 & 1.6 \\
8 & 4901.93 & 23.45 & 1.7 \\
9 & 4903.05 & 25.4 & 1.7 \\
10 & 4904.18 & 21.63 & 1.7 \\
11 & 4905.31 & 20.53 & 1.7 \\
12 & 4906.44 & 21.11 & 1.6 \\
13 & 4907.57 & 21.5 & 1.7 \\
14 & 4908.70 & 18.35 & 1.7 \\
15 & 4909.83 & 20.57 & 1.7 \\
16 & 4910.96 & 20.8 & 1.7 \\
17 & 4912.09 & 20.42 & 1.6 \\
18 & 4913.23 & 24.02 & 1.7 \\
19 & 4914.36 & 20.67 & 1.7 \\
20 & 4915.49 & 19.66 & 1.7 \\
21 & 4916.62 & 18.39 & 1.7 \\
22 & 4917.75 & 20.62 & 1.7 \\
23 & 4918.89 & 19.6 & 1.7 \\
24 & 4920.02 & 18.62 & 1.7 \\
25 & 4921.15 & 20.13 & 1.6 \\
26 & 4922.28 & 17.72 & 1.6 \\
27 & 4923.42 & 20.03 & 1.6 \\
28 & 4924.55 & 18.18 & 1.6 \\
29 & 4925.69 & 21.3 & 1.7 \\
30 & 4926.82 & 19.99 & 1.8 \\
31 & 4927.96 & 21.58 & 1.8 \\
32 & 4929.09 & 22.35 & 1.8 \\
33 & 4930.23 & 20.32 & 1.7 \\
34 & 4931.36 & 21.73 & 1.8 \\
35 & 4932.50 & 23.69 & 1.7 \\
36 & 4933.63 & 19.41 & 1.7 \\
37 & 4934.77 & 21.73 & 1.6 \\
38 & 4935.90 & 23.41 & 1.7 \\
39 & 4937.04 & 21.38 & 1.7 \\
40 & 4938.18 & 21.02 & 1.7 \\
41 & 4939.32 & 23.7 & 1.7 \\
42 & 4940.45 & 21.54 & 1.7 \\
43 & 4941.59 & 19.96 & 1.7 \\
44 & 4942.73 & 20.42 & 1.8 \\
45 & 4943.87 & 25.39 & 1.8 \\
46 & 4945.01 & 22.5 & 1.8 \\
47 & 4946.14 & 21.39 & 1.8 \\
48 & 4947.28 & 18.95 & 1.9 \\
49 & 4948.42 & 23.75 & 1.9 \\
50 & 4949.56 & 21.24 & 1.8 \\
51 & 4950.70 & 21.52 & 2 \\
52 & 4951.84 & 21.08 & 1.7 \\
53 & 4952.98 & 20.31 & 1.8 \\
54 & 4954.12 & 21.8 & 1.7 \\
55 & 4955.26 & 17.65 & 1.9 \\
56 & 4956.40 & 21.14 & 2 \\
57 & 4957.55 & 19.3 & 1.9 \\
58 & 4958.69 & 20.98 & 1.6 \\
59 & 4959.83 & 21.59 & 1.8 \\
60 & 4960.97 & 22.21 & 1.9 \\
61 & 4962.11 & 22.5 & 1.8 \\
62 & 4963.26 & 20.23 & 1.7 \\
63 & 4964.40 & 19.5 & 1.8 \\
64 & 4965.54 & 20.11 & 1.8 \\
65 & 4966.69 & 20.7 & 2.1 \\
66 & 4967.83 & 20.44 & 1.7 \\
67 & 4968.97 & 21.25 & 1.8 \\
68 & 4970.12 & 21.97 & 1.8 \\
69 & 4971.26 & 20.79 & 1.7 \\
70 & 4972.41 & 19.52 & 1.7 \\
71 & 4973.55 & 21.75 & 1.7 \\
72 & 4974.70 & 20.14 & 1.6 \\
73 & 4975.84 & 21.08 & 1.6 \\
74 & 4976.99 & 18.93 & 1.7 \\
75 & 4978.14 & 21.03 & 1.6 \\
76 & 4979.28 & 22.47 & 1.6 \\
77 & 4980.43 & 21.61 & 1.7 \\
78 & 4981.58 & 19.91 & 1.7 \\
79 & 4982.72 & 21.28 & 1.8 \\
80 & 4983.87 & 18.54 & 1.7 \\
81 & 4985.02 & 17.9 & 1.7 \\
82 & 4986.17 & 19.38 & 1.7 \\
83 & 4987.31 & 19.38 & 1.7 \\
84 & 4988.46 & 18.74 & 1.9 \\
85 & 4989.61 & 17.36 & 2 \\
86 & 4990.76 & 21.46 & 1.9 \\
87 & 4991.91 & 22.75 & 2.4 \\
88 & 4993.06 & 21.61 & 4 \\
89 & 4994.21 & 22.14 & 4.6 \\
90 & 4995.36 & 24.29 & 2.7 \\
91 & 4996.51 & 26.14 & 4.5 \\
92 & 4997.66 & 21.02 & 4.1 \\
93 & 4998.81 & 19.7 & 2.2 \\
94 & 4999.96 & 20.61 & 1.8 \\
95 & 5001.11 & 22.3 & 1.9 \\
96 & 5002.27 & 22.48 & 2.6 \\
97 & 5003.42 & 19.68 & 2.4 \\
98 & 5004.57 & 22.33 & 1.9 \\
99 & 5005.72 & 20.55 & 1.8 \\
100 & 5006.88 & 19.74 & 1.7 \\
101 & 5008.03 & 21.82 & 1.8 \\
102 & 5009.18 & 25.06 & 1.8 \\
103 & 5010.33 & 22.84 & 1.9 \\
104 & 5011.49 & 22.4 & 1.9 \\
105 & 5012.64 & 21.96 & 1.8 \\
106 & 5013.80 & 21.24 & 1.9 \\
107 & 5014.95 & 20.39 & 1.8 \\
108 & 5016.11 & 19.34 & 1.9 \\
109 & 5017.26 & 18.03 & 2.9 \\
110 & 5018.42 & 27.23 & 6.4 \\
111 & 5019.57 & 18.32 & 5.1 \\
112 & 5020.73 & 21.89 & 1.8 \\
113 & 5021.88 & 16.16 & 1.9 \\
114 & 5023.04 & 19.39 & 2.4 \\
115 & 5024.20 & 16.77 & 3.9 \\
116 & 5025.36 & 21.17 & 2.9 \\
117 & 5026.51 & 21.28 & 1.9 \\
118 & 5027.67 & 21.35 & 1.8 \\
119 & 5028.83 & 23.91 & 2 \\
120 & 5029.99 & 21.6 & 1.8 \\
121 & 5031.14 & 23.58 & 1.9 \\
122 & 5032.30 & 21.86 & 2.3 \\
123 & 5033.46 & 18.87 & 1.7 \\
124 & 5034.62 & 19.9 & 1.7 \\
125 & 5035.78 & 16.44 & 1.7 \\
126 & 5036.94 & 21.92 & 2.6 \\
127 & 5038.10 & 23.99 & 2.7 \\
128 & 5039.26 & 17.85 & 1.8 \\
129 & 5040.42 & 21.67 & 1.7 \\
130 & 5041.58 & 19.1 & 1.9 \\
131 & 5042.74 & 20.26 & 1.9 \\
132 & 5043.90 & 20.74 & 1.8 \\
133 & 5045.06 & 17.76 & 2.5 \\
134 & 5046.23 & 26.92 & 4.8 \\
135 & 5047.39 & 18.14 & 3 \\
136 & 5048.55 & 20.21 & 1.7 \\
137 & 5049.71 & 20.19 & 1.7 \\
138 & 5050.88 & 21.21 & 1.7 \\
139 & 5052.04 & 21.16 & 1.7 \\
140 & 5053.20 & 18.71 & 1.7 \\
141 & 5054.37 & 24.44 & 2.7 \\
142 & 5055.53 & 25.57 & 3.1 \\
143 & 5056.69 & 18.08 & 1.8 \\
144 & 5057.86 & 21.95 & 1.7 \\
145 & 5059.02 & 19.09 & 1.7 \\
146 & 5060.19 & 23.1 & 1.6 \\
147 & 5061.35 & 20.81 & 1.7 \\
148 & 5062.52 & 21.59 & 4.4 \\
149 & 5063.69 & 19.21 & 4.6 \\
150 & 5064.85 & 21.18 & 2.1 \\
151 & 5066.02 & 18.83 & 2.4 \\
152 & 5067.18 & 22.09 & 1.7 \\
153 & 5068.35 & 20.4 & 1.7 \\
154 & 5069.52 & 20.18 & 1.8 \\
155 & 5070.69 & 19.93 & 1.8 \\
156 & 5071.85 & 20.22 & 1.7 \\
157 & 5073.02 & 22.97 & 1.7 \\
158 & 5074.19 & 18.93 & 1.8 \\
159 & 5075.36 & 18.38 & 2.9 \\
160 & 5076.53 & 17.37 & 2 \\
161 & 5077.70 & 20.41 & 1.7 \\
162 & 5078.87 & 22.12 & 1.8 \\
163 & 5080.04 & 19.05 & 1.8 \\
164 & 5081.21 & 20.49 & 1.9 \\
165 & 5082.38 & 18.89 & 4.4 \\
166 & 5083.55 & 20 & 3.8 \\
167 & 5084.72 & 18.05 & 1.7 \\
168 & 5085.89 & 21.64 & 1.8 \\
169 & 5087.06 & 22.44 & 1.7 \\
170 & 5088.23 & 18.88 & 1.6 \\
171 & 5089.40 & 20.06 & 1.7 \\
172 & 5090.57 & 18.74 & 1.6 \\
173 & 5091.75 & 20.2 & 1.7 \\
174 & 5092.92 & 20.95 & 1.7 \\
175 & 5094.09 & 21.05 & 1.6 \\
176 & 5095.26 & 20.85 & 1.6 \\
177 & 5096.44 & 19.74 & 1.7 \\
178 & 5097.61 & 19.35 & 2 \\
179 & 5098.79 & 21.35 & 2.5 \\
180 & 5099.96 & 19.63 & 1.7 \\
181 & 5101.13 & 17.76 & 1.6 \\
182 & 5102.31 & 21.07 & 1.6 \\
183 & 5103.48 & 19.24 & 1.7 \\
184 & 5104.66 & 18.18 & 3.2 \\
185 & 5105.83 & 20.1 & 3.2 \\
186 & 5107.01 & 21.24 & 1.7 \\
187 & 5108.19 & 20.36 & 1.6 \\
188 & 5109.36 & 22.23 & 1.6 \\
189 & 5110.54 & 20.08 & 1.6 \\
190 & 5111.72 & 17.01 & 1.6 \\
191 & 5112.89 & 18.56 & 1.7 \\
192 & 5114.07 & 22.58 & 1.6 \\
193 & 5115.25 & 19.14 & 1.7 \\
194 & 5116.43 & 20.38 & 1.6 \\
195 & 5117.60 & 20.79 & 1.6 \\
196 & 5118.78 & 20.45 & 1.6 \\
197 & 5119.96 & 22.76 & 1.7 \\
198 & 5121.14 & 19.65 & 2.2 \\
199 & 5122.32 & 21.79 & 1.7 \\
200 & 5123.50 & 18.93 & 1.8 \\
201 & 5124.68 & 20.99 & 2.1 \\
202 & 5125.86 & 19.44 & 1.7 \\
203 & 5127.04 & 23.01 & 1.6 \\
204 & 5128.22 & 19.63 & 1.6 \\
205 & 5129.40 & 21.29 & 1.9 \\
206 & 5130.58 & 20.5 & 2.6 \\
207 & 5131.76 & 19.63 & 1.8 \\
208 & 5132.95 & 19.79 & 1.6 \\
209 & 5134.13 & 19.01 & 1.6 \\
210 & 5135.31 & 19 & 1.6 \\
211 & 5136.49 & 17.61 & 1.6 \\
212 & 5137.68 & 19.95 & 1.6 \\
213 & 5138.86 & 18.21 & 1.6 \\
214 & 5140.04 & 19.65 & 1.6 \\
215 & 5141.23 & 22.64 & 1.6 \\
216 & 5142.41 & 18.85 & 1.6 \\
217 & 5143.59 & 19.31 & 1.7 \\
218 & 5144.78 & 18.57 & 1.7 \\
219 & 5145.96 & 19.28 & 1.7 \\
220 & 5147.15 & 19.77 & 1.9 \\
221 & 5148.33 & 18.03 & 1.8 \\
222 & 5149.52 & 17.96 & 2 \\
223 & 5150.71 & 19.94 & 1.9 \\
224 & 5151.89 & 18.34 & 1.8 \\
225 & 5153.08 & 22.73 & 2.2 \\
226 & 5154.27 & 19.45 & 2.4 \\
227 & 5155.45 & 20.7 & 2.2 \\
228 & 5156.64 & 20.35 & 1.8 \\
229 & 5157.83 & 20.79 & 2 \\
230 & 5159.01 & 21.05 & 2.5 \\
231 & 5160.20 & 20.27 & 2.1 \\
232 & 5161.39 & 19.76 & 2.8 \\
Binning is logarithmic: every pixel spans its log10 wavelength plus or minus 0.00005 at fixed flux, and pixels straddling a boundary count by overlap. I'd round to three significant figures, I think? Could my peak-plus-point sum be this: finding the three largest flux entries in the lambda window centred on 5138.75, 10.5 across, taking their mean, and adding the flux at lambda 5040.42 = 42.4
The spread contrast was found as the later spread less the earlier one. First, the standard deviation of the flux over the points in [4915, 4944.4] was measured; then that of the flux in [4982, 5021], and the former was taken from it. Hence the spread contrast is 0.5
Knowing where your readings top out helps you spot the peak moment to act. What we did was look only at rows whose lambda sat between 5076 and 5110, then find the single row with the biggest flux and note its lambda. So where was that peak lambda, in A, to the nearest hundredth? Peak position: 5087.06 A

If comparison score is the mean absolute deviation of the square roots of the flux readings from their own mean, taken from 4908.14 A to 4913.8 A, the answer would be 0.14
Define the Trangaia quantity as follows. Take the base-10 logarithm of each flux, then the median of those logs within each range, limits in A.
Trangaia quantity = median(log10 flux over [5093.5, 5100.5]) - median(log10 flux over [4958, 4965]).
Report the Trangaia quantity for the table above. -0.021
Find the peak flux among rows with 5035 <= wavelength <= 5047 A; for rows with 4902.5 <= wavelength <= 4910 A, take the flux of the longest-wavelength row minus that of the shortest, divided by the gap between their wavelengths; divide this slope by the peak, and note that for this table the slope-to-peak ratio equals -0.026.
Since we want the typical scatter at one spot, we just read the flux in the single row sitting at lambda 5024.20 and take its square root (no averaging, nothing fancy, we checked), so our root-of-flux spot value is 4.10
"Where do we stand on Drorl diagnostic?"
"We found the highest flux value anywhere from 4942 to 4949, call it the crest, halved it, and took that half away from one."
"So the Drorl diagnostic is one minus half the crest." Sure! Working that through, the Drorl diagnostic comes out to -11.7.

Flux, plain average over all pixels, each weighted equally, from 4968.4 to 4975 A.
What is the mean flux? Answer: 20.9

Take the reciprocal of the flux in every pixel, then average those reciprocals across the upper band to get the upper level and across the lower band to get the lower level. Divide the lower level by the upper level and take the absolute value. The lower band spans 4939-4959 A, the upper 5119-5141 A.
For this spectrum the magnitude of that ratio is 0.95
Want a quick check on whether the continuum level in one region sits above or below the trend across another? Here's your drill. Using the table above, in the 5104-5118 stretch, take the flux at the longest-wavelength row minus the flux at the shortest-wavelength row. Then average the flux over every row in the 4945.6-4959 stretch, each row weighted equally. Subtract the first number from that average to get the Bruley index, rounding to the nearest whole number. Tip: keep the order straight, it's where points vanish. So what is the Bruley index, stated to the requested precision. 18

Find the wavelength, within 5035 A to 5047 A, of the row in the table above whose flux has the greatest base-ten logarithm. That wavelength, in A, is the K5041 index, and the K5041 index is 5046.23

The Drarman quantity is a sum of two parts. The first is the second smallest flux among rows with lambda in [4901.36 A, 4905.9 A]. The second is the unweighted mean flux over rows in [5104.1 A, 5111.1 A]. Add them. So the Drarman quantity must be 42.0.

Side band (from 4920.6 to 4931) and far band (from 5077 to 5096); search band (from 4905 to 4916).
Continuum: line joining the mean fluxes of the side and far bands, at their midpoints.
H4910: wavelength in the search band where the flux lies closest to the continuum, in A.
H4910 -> 4912.09 A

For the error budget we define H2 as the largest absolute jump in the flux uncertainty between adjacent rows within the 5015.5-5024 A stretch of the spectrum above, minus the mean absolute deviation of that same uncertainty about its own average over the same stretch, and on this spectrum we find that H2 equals 2.0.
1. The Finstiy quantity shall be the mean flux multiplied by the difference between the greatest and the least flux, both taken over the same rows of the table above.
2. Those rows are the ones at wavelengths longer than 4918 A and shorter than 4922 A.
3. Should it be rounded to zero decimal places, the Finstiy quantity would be 29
